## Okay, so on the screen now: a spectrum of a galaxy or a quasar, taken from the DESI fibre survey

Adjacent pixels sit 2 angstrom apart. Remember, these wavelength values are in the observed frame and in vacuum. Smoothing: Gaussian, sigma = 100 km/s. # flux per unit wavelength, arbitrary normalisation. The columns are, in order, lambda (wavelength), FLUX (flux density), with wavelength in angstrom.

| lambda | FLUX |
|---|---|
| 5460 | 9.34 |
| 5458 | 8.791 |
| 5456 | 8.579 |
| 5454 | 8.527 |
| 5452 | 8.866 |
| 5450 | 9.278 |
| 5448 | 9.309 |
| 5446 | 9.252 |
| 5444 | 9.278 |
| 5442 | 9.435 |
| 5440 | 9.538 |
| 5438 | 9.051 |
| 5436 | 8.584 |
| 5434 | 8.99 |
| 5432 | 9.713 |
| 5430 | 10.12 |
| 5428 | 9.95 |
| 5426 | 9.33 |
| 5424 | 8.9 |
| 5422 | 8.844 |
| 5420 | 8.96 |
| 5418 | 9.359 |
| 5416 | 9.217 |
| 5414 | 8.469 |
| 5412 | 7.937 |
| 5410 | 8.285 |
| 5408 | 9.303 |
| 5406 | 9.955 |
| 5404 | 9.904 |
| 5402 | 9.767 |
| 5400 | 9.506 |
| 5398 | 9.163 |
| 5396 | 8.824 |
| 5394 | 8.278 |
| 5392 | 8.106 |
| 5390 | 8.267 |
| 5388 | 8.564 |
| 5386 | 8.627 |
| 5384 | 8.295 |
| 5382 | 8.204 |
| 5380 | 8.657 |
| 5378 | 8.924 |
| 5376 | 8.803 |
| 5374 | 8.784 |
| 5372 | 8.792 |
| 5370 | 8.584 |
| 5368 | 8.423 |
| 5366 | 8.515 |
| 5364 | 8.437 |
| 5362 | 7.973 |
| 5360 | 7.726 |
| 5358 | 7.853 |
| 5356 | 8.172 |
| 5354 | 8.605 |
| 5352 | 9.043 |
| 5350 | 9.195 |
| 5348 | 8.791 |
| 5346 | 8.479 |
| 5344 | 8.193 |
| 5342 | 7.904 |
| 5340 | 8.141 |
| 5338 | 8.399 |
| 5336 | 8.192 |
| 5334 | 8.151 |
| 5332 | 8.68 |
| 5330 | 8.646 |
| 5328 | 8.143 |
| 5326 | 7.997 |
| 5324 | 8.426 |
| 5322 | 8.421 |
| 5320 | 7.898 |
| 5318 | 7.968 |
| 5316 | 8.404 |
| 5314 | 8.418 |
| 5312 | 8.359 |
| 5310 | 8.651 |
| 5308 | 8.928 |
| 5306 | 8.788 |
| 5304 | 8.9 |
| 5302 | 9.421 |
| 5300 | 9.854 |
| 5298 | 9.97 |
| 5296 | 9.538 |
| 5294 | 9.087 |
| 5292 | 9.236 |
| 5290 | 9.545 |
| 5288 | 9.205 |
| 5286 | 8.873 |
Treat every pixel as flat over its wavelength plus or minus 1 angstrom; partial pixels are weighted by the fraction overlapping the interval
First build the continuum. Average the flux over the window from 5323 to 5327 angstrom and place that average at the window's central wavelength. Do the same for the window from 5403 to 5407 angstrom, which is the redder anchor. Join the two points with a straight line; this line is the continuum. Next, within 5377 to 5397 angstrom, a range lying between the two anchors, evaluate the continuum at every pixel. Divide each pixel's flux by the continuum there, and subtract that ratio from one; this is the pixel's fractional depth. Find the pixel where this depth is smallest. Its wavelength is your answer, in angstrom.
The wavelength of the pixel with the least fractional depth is 5378 angstrom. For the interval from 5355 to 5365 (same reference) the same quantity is 5364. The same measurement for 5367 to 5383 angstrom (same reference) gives 5378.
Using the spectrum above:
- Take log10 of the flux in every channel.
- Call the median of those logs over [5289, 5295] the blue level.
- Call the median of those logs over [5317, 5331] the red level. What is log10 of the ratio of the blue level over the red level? 0.025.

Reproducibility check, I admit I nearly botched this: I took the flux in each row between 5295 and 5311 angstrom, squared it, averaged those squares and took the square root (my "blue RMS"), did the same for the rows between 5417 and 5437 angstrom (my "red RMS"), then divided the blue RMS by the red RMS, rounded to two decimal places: 1.00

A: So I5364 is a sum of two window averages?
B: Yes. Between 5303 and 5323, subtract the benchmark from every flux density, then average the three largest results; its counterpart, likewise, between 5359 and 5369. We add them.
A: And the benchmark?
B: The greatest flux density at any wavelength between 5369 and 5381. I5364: -0.52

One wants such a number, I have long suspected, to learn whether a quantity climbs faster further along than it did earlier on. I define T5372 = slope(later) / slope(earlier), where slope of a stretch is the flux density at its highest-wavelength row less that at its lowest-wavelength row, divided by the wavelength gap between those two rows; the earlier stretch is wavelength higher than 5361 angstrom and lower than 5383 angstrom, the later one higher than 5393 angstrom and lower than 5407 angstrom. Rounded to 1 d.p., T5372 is 12.1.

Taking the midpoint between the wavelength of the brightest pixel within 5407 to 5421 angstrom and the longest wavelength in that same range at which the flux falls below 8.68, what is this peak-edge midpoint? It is 5416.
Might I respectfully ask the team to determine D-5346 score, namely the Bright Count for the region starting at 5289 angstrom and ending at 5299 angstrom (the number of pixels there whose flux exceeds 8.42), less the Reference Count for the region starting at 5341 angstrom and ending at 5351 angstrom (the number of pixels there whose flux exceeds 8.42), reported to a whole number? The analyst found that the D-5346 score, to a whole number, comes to 2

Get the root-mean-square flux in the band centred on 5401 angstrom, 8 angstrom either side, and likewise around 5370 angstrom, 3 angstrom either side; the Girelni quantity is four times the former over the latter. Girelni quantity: 4.35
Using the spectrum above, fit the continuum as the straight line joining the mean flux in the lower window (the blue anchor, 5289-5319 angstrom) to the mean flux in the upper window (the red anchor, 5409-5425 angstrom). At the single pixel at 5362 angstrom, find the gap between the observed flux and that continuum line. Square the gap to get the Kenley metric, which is 0.81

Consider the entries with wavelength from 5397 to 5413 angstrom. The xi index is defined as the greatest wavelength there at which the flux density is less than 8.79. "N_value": 5412 angstrom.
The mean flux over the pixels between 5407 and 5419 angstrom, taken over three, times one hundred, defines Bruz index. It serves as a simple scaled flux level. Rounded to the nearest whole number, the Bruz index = 292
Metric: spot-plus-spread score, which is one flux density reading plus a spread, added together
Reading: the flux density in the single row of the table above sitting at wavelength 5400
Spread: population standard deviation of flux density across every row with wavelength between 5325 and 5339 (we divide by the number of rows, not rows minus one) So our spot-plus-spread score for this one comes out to 9.8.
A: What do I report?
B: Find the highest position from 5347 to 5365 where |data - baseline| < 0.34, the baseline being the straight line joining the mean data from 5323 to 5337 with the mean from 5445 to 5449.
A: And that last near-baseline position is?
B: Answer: 5364 angstrom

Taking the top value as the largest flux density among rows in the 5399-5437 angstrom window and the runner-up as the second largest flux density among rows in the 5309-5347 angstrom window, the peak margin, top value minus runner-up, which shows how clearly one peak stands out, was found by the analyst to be 1.5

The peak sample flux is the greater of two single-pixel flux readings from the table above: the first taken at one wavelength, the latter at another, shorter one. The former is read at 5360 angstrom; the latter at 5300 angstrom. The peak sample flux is 9.9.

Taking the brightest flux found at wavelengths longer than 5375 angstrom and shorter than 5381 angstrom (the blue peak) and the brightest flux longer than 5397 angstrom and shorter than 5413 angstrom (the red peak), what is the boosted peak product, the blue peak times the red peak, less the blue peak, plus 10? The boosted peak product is 90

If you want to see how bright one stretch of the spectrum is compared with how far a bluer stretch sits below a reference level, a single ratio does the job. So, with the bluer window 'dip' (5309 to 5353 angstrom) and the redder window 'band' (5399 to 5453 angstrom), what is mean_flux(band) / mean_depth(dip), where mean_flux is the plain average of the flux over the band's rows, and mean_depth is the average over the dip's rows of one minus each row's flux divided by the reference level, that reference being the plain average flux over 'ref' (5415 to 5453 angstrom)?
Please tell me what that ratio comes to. 98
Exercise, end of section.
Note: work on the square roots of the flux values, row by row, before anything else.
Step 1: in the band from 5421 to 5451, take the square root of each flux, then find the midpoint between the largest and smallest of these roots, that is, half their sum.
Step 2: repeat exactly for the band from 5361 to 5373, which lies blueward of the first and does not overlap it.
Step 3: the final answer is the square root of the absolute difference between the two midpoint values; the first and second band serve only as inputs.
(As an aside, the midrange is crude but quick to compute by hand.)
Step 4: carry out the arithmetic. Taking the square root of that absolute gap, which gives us 0.401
